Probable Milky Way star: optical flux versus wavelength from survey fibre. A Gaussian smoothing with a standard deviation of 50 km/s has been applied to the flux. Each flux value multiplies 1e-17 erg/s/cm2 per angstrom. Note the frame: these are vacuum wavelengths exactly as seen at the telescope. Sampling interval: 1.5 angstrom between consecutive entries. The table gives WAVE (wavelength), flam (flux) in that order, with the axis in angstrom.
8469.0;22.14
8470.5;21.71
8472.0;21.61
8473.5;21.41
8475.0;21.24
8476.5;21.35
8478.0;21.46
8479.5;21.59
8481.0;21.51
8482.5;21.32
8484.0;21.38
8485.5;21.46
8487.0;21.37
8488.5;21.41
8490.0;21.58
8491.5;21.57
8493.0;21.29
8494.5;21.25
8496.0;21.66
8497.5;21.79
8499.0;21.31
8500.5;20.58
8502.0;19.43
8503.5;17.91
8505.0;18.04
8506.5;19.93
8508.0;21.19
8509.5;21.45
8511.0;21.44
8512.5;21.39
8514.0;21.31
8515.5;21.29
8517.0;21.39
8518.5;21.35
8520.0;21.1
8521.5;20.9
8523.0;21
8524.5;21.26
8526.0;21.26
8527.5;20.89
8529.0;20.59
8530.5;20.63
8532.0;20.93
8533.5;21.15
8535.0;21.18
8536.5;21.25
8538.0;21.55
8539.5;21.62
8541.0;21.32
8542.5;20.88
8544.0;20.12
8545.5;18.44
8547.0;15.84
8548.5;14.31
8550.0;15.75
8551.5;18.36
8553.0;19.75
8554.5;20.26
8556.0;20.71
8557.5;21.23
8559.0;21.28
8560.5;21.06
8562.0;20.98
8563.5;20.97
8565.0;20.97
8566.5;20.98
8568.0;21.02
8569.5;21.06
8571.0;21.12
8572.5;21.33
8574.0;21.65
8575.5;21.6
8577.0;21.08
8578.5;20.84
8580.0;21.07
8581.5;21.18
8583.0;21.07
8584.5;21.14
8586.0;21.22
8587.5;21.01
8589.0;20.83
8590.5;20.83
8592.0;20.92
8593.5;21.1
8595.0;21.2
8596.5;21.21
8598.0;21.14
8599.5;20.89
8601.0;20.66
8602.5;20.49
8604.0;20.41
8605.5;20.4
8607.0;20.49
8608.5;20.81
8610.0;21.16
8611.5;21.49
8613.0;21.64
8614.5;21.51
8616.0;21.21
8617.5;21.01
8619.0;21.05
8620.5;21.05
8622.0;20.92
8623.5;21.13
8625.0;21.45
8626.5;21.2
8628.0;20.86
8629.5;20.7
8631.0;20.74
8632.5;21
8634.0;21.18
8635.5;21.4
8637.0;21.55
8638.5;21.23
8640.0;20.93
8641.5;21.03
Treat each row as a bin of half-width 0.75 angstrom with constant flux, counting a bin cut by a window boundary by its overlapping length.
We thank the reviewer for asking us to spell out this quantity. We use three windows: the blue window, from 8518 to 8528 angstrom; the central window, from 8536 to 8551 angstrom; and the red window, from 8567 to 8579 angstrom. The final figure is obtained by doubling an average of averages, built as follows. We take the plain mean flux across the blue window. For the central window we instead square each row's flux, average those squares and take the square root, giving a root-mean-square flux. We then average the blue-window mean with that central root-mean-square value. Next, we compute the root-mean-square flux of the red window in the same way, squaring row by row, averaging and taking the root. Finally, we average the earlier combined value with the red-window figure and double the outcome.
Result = 41.42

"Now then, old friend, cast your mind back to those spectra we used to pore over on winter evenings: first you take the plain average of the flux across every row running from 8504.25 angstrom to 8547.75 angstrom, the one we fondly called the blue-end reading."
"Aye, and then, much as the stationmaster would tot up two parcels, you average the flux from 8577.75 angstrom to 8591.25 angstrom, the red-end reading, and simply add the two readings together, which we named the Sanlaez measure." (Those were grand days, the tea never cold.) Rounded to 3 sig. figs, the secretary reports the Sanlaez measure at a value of 41.7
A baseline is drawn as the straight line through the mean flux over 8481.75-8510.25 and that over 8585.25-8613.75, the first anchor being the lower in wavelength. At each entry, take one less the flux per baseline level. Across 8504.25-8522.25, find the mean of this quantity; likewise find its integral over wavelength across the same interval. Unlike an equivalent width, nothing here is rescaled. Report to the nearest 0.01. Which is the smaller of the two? -0.04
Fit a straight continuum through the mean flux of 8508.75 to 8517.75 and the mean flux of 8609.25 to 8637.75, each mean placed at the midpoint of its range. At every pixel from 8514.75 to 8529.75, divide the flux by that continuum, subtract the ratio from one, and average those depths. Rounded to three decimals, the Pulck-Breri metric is 0.012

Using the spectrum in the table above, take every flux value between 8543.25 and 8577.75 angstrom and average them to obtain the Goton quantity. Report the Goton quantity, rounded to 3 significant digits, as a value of 20.0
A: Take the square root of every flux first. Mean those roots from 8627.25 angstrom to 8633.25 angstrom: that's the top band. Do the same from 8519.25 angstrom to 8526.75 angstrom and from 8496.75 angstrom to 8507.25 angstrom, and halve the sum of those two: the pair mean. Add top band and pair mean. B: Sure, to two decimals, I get 9.09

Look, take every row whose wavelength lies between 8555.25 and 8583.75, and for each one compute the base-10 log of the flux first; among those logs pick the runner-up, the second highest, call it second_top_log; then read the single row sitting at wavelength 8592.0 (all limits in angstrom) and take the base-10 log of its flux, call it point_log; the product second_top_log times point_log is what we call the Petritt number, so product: 1.76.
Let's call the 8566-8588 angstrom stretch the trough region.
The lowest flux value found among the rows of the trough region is 20.84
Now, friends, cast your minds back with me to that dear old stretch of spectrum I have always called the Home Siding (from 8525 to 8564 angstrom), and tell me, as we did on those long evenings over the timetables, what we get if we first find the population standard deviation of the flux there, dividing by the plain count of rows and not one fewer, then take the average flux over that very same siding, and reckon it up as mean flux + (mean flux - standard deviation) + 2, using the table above 40.3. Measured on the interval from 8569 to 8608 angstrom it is 43.7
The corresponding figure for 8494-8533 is 42.7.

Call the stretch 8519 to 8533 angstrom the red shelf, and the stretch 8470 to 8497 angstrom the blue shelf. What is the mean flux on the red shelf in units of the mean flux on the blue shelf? 0.977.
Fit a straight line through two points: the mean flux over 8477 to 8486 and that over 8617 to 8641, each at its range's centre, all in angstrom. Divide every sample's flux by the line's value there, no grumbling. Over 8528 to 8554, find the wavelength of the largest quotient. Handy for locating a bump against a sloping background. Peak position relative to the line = 8539.5 angstrom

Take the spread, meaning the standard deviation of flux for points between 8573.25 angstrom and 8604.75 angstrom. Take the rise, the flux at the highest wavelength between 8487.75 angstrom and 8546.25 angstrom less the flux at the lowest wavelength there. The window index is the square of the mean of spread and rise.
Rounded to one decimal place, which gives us 1.8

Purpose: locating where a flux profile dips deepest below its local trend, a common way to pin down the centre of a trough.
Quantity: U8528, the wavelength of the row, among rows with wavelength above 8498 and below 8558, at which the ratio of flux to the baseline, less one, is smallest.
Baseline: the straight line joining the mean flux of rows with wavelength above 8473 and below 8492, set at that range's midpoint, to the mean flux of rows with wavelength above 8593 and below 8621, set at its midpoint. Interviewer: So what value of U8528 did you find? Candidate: 8548.5 angstrom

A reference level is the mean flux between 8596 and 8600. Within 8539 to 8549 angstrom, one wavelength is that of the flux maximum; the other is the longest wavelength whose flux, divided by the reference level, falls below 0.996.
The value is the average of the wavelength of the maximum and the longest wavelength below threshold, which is 8544.0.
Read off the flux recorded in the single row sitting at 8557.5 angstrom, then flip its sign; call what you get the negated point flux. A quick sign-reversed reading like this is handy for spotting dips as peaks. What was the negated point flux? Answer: -21.2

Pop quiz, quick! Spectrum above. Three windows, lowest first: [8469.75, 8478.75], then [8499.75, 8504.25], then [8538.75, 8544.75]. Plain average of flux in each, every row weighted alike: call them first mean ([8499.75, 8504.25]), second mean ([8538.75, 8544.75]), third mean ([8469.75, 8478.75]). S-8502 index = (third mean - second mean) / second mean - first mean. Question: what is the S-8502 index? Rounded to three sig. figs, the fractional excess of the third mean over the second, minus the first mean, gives -19.3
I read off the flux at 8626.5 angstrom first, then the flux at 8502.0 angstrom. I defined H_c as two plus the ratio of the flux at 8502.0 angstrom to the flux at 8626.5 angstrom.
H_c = 2.92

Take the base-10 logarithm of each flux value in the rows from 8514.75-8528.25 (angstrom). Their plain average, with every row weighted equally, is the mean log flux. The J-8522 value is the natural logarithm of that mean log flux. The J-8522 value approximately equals 0.282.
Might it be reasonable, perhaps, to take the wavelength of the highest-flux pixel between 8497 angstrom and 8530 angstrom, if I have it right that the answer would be 8497.5 angstrom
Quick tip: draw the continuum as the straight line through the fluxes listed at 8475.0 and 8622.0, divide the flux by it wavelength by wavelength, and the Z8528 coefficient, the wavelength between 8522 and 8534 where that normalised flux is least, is 8529.0 angstrom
